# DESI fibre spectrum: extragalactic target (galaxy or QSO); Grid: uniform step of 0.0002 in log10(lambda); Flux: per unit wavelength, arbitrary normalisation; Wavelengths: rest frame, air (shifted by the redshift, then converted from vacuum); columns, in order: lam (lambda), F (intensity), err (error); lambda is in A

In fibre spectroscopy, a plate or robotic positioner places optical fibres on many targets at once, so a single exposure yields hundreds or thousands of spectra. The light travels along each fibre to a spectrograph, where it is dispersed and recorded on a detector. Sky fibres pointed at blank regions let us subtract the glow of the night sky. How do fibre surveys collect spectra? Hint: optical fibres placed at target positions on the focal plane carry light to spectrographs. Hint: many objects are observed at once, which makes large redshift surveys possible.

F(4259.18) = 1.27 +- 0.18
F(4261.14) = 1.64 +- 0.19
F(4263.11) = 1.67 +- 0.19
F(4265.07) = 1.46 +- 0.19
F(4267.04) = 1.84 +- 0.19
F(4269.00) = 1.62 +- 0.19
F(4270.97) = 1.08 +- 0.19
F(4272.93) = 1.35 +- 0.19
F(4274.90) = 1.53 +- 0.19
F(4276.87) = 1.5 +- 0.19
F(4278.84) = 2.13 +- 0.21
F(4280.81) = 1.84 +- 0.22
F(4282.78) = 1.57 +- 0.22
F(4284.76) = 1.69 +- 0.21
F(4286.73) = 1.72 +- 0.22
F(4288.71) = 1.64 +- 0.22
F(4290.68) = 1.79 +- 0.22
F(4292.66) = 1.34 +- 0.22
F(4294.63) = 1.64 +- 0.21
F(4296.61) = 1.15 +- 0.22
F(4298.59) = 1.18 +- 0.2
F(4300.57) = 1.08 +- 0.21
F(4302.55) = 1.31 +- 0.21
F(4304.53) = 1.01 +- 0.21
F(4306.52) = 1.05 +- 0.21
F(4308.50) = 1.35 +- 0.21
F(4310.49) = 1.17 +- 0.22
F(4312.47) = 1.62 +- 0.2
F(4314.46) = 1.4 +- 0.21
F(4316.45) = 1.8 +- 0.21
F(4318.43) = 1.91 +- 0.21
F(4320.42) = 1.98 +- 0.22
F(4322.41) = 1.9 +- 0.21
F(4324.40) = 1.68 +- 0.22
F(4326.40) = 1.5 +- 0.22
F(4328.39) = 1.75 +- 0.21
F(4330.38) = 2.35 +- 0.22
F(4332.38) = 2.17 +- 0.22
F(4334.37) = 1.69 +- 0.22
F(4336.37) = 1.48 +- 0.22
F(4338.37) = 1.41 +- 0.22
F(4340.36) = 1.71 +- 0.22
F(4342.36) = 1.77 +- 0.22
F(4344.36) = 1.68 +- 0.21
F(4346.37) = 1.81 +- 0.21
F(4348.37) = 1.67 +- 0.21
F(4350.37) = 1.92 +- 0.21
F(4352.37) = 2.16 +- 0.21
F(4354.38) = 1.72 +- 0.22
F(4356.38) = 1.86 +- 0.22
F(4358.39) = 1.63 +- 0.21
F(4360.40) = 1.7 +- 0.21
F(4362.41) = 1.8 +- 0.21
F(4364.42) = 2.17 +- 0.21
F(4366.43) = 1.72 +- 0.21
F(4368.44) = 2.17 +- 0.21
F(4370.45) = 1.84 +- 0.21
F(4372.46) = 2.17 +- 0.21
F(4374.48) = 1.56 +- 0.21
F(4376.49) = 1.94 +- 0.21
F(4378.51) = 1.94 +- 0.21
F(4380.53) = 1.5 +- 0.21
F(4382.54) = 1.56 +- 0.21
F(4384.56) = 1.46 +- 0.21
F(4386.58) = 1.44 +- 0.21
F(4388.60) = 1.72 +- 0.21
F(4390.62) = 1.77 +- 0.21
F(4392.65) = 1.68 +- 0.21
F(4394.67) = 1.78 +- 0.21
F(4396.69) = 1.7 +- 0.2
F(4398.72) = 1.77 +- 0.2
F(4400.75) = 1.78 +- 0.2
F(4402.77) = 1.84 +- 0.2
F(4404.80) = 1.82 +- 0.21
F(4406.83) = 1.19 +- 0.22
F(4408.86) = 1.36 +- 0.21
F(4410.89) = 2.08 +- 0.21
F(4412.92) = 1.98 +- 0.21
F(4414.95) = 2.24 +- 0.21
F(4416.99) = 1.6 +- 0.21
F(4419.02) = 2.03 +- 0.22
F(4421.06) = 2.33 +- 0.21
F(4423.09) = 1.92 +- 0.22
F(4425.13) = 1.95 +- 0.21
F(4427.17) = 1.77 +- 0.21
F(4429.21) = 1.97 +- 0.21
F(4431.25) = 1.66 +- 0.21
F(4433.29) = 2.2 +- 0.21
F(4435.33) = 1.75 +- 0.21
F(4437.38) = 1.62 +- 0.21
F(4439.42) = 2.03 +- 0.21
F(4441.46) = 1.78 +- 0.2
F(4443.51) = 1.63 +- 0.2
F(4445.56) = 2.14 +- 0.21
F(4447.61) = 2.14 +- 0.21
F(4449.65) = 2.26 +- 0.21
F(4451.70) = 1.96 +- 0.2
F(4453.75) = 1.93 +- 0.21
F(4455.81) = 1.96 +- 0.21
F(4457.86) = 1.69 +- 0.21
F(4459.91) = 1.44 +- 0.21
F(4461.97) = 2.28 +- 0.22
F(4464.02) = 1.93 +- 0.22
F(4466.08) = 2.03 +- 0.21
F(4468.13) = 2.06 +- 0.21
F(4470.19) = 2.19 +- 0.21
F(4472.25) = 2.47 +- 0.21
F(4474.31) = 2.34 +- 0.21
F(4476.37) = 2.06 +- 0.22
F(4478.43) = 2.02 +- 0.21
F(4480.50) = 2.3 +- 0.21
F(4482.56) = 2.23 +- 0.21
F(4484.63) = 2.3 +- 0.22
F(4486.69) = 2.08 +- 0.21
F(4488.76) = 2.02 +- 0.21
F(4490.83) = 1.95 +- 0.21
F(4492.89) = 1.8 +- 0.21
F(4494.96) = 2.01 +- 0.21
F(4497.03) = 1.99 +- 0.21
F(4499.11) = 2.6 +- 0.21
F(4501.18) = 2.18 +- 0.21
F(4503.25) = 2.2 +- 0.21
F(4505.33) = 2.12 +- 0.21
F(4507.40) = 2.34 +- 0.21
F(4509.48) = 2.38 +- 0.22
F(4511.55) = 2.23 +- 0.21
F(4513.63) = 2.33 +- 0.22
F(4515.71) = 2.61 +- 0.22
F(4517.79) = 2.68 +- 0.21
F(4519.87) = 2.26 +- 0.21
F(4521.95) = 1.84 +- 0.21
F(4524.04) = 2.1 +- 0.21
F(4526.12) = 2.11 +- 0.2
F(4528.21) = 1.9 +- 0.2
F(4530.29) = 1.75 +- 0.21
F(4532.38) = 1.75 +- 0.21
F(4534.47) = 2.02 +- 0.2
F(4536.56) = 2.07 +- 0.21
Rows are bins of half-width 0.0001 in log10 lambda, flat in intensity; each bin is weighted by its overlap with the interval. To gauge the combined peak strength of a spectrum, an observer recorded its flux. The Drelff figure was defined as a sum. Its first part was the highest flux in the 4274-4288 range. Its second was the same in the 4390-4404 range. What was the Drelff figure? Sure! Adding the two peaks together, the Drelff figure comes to 3.97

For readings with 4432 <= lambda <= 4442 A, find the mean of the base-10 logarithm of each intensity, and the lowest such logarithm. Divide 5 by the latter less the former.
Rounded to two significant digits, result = -82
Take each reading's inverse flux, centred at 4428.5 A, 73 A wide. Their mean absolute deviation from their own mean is 0.063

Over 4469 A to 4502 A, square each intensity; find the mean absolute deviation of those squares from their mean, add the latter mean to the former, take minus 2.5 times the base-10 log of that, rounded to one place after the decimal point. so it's -1.8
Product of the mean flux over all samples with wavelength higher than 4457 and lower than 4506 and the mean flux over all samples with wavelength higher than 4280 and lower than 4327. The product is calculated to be 3.2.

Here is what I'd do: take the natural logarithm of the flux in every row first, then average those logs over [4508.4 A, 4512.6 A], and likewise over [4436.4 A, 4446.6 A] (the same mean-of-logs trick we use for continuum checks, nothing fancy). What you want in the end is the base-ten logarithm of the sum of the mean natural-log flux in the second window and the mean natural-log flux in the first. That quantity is 0.16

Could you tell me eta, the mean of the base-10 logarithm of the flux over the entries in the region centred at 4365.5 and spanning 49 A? 0.249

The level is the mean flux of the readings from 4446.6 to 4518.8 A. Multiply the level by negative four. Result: -8.6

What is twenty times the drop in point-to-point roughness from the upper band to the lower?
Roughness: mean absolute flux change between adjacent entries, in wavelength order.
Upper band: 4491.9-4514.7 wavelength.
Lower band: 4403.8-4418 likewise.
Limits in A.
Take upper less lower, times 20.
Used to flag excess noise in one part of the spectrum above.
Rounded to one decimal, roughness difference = -4.7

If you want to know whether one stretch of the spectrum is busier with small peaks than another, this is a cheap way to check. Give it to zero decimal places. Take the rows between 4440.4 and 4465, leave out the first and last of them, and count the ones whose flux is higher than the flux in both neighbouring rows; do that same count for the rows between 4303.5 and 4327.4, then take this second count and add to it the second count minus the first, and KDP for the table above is 3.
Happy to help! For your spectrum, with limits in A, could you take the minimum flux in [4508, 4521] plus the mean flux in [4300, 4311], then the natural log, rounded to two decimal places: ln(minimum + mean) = 1.22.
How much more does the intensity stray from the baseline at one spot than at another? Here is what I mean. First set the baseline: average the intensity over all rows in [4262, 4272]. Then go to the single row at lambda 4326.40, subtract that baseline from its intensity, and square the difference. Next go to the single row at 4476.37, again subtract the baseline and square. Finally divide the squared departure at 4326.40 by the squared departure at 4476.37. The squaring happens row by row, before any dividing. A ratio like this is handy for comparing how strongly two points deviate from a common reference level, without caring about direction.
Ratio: 0.00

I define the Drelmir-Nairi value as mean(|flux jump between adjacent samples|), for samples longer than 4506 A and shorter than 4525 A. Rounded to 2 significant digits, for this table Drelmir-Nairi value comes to 0.22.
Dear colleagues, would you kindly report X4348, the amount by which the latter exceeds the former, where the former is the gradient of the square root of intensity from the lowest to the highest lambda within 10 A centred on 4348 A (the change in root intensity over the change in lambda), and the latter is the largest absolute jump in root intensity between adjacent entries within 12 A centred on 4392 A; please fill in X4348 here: 0.09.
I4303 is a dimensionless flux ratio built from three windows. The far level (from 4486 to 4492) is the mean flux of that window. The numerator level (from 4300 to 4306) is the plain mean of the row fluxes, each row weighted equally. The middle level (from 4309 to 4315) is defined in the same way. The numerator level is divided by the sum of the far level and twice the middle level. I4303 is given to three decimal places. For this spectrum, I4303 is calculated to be 0.236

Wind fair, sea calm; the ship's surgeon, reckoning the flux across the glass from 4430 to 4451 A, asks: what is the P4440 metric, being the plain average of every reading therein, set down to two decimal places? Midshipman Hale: 1.92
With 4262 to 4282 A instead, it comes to 1.60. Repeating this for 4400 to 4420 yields 1.79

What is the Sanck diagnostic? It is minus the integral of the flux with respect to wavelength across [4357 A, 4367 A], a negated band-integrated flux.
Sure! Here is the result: -18.1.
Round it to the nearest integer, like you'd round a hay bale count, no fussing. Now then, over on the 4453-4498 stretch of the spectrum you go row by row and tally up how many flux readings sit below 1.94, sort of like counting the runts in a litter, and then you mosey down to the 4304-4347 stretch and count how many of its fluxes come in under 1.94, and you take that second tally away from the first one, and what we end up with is -14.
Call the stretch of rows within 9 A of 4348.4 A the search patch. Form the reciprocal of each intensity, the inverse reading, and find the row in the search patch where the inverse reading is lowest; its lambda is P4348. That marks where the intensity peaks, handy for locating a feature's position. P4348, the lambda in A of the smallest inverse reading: 4352.37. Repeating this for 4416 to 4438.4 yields 4421.06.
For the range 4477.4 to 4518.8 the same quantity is 4517.79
